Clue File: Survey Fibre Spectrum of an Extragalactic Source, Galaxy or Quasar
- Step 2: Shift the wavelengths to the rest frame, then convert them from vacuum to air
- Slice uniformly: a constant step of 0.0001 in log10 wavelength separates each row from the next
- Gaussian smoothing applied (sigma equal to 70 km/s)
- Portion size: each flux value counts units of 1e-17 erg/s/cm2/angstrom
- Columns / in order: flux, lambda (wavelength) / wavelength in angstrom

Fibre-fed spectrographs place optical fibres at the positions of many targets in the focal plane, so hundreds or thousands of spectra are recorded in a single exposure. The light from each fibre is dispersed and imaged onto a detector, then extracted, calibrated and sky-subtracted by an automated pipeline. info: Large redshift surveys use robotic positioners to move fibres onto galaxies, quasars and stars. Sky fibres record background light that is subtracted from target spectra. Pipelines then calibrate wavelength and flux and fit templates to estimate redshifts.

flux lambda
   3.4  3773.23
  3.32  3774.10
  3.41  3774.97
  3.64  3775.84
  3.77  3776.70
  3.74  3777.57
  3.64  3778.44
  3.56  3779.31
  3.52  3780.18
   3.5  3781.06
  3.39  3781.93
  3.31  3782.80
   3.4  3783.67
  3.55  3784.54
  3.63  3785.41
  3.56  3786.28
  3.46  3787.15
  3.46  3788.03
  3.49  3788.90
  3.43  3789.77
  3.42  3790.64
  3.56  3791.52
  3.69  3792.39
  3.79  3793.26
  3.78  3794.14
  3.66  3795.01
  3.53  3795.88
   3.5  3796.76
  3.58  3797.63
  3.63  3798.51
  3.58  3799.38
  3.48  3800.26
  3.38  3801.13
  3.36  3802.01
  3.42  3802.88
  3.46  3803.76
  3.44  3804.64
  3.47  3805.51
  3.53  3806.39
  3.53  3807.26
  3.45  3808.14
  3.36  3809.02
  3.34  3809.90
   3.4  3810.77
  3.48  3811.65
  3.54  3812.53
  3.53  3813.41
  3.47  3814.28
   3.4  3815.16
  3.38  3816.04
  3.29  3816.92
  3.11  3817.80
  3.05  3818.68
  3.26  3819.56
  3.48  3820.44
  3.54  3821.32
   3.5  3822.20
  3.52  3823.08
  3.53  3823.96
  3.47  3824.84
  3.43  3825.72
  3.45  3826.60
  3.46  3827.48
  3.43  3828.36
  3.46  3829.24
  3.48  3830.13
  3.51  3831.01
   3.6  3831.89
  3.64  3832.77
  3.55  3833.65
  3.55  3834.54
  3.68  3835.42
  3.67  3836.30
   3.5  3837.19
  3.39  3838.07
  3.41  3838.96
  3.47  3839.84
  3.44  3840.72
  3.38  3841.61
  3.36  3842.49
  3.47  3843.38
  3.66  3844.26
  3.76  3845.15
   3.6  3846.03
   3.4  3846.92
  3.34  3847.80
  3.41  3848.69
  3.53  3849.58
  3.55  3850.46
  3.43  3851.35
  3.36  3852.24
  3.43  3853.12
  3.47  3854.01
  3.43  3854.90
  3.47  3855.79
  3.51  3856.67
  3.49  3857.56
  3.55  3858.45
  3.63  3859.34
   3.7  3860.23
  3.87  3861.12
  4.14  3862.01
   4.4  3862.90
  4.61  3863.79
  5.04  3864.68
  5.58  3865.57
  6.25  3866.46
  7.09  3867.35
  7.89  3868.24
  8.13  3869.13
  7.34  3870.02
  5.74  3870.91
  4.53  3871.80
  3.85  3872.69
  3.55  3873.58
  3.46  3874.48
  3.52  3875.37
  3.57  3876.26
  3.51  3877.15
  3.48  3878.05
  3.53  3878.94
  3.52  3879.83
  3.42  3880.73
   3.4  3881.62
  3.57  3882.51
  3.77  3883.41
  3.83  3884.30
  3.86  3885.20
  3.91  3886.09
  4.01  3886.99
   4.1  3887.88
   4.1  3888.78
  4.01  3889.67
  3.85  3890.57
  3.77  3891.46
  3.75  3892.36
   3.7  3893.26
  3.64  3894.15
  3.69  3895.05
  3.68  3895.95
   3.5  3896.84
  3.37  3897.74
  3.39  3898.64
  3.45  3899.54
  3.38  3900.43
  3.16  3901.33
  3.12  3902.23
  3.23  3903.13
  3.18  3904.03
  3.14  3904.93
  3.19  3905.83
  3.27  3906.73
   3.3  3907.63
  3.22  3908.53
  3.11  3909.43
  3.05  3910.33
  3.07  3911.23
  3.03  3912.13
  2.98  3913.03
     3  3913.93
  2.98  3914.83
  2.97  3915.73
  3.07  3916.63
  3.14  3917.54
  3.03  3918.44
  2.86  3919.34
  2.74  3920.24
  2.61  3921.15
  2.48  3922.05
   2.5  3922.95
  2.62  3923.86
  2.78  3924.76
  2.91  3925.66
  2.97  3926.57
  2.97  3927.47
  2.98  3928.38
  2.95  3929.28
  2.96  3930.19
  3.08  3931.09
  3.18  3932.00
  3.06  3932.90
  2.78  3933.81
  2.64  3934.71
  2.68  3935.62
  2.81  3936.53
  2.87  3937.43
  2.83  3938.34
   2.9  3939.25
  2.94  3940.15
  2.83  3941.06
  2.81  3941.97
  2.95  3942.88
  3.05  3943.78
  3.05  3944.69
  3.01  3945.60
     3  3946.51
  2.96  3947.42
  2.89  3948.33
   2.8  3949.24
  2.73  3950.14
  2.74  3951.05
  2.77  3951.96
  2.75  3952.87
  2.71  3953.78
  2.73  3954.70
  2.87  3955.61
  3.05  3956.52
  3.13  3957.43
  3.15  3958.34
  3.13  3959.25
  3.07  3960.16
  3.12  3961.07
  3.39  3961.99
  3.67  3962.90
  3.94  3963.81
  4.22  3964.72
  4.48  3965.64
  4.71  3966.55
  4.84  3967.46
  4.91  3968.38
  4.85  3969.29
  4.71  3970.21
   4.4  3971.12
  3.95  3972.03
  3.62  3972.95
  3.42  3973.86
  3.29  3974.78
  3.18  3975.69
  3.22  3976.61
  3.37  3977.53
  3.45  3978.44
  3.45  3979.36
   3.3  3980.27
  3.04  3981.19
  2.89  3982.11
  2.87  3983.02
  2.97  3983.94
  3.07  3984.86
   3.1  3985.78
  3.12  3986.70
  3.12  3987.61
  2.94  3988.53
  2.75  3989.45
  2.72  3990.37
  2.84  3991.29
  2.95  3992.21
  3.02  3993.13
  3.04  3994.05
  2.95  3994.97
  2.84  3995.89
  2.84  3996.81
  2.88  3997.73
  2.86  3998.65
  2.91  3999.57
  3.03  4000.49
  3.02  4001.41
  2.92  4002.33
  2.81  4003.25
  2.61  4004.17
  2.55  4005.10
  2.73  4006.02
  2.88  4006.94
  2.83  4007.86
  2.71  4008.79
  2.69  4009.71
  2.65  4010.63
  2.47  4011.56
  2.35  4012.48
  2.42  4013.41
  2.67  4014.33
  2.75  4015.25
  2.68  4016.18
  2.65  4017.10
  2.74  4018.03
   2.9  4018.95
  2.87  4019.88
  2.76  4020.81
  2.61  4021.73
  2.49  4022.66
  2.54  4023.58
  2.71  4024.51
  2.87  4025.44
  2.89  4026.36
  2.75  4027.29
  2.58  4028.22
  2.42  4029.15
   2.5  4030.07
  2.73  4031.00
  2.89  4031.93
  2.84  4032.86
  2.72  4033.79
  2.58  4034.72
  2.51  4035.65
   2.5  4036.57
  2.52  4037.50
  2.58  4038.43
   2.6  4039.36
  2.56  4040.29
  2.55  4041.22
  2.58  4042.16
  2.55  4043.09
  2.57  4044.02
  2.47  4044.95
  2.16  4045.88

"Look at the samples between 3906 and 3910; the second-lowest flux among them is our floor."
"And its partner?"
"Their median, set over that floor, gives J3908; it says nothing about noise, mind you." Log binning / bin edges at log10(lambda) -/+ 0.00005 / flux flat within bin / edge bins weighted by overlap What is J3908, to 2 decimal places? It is 1.01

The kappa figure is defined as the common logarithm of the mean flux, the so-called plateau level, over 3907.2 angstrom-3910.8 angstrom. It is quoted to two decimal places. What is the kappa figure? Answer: 0.50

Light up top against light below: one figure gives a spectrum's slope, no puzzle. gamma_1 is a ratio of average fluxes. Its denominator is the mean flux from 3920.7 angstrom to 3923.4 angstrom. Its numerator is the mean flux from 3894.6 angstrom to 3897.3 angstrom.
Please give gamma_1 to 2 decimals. 1.43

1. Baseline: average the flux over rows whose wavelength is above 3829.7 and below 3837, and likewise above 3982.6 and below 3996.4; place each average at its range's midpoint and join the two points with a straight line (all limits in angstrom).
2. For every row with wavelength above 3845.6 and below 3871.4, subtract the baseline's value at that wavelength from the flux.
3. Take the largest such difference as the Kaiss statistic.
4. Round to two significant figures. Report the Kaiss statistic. 4.7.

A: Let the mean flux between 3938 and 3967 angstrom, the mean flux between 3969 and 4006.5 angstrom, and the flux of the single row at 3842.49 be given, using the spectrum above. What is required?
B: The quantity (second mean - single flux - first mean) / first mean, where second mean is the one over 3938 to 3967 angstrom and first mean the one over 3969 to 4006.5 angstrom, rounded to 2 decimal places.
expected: -1.07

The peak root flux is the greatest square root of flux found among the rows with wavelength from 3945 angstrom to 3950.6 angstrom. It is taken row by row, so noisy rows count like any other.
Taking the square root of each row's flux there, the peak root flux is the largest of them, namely 1.73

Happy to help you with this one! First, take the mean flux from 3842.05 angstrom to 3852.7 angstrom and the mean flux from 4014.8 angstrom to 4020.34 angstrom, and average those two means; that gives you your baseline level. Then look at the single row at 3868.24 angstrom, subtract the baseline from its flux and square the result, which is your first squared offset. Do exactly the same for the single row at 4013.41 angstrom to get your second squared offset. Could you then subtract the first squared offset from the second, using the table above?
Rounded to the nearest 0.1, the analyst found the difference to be -22.2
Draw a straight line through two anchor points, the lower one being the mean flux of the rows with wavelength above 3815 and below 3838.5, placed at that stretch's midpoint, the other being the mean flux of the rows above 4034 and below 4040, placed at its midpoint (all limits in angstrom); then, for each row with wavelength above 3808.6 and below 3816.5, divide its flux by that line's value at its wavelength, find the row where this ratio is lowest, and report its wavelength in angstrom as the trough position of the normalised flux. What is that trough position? 3809.90 angstrom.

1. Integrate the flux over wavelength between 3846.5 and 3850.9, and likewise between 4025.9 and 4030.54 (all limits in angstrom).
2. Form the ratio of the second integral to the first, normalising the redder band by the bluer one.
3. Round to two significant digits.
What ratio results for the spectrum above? 0.80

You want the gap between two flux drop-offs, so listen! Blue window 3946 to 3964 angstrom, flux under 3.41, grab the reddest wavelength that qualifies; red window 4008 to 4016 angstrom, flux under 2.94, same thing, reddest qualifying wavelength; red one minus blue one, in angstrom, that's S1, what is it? 53.3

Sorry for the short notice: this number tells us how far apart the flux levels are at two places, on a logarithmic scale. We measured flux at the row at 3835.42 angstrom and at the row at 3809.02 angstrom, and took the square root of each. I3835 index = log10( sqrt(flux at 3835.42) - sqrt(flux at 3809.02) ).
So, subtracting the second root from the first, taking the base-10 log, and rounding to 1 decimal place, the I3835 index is -1.1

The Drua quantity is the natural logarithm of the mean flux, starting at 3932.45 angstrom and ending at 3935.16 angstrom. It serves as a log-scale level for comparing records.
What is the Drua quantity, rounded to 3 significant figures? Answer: 1.04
